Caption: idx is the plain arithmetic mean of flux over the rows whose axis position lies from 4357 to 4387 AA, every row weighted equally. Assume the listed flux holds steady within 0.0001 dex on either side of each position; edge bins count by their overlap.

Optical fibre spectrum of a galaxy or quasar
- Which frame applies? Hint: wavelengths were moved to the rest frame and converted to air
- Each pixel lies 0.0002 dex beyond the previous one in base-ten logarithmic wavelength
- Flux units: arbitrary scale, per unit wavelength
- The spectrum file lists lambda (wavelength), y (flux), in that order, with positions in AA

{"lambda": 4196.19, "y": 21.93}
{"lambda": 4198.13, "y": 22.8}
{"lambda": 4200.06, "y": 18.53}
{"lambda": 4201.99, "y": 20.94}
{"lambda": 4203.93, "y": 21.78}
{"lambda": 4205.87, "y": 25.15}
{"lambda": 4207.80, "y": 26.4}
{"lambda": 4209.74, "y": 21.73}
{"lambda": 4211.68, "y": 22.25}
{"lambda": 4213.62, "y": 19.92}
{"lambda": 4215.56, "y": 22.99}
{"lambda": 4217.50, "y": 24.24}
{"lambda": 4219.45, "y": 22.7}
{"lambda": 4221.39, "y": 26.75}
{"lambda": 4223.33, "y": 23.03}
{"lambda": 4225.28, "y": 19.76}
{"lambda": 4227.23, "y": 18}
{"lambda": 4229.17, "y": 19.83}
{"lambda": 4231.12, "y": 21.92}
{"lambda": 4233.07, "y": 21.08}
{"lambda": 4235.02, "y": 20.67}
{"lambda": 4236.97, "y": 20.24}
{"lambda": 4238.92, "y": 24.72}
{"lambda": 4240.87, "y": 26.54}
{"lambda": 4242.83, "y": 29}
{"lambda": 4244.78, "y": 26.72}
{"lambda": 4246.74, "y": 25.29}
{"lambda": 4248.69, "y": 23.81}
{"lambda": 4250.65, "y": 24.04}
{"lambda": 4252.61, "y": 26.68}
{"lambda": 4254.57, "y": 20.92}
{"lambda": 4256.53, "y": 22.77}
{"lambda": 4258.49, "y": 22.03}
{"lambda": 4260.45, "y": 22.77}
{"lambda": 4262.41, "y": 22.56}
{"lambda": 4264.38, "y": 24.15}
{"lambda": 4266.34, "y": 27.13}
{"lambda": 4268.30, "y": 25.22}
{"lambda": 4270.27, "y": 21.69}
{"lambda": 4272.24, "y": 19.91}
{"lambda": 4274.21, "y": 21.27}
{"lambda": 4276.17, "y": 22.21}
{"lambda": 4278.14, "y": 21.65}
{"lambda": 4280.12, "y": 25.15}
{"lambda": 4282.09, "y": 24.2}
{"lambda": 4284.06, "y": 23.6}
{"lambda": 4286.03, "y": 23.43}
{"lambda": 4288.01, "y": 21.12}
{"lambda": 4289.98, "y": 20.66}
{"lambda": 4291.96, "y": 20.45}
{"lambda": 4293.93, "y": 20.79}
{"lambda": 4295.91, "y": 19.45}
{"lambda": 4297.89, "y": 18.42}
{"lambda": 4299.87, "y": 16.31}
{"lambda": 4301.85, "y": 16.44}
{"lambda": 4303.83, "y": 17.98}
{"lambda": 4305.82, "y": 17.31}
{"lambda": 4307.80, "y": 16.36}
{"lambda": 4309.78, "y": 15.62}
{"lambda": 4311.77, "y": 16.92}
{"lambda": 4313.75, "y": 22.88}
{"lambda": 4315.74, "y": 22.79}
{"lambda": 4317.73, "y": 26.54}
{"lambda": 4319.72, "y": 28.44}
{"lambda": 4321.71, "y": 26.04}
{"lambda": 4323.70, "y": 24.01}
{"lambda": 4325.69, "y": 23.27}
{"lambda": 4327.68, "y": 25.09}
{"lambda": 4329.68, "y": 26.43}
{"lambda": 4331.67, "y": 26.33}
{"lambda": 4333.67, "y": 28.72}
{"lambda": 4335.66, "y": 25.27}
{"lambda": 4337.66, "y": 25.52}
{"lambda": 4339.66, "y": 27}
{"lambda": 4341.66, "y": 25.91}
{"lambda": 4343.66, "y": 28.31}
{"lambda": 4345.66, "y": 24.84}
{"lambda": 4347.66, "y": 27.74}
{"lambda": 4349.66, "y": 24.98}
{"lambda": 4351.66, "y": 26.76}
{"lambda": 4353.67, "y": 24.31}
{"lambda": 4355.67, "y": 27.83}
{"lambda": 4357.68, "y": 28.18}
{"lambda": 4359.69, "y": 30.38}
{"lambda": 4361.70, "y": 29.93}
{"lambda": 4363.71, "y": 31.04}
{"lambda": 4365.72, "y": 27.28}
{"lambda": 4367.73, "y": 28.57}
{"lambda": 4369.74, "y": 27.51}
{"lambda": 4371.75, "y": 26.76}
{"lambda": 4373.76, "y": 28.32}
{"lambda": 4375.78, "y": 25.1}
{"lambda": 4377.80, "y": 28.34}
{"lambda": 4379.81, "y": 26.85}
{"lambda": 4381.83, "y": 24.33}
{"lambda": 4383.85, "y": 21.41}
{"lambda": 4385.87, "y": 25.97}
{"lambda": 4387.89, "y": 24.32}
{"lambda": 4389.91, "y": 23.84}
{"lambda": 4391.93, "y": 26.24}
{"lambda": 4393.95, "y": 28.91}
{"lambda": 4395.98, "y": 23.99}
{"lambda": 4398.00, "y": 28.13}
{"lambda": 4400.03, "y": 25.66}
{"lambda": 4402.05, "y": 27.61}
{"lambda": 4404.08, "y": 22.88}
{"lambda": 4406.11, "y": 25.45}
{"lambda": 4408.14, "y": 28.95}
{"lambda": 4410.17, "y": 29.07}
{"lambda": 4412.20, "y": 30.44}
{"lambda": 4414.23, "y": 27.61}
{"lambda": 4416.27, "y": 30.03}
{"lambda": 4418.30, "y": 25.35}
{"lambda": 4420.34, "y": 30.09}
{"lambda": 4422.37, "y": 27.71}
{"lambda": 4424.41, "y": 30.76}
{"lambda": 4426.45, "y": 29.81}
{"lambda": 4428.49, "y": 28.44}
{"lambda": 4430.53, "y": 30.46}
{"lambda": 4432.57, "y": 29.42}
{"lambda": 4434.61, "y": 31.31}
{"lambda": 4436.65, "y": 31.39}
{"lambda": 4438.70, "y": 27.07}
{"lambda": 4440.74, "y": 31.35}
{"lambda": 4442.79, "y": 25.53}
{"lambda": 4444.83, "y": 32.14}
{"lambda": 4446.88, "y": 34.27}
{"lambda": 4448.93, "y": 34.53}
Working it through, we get 27.3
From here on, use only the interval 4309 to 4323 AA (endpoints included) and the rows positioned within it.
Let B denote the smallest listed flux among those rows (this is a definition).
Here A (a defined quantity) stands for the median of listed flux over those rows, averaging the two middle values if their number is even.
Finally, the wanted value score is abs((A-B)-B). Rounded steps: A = 23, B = 15.62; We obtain 8.4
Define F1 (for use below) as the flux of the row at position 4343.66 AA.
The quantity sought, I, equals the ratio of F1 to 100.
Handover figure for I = 0.28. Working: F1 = 28.31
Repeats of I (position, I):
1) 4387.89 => 0.24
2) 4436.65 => 0.31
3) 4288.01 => 0.21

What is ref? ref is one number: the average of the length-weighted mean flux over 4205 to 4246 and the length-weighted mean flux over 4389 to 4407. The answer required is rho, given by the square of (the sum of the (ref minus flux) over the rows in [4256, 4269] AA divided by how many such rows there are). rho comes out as 0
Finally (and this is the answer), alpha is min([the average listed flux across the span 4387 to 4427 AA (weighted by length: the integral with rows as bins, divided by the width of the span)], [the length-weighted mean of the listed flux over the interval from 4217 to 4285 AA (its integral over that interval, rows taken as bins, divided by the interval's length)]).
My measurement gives 23.2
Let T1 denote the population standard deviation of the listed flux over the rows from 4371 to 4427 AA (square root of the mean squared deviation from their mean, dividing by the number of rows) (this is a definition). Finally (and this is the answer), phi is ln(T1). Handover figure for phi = 0.88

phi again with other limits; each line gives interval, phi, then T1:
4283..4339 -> 1.37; 3.9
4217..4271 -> 0.96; 2.6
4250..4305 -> 0.98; 2.7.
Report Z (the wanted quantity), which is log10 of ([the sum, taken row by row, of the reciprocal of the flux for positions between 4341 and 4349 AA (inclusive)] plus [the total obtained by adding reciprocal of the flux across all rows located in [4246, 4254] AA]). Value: -0.51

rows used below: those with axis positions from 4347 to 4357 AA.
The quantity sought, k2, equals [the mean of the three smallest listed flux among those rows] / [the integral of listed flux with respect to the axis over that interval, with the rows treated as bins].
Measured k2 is 0.0962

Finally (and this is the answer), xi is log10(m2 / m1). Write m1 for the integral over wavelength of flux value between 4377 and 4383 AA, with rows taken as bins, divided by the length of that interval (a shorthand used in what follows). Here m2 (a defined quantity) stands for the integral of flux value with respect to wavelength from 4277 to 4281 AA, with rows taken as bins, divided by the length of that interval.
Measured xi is -0.05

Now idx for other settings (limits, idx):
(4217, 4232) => 22.0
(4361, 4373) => 28.5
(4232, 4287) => 23.6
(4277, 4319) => 20.4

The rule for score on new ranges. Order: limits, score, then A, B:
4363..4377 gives 22.7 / 28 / 25.1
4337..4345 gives 24.6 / 26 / 25.52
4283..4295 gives 19.9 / 21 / 20.45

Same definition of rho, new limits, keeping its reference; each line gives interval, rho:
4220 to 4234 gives 9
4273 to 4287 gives 2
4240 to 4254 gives 2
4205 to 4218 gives 1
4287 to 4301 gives 24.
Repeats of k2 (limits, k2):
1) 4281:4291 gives 0.0961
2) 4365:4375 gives 0.0983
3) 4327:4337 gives 0.0969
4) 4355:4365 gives 0.0973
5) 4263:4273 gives 0.0927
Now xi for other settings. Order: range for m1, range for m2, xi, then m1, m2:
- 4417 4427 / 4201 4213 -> -0.10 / 28.7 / 23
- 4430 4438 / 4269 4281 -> -0.14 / 30.5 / 22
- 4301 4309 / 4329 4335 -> 0.20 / 17.0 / 27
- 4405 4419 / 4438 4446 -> 0.02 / 28.2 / 29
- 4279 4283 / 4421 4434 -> 0.08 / 24.5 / 30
